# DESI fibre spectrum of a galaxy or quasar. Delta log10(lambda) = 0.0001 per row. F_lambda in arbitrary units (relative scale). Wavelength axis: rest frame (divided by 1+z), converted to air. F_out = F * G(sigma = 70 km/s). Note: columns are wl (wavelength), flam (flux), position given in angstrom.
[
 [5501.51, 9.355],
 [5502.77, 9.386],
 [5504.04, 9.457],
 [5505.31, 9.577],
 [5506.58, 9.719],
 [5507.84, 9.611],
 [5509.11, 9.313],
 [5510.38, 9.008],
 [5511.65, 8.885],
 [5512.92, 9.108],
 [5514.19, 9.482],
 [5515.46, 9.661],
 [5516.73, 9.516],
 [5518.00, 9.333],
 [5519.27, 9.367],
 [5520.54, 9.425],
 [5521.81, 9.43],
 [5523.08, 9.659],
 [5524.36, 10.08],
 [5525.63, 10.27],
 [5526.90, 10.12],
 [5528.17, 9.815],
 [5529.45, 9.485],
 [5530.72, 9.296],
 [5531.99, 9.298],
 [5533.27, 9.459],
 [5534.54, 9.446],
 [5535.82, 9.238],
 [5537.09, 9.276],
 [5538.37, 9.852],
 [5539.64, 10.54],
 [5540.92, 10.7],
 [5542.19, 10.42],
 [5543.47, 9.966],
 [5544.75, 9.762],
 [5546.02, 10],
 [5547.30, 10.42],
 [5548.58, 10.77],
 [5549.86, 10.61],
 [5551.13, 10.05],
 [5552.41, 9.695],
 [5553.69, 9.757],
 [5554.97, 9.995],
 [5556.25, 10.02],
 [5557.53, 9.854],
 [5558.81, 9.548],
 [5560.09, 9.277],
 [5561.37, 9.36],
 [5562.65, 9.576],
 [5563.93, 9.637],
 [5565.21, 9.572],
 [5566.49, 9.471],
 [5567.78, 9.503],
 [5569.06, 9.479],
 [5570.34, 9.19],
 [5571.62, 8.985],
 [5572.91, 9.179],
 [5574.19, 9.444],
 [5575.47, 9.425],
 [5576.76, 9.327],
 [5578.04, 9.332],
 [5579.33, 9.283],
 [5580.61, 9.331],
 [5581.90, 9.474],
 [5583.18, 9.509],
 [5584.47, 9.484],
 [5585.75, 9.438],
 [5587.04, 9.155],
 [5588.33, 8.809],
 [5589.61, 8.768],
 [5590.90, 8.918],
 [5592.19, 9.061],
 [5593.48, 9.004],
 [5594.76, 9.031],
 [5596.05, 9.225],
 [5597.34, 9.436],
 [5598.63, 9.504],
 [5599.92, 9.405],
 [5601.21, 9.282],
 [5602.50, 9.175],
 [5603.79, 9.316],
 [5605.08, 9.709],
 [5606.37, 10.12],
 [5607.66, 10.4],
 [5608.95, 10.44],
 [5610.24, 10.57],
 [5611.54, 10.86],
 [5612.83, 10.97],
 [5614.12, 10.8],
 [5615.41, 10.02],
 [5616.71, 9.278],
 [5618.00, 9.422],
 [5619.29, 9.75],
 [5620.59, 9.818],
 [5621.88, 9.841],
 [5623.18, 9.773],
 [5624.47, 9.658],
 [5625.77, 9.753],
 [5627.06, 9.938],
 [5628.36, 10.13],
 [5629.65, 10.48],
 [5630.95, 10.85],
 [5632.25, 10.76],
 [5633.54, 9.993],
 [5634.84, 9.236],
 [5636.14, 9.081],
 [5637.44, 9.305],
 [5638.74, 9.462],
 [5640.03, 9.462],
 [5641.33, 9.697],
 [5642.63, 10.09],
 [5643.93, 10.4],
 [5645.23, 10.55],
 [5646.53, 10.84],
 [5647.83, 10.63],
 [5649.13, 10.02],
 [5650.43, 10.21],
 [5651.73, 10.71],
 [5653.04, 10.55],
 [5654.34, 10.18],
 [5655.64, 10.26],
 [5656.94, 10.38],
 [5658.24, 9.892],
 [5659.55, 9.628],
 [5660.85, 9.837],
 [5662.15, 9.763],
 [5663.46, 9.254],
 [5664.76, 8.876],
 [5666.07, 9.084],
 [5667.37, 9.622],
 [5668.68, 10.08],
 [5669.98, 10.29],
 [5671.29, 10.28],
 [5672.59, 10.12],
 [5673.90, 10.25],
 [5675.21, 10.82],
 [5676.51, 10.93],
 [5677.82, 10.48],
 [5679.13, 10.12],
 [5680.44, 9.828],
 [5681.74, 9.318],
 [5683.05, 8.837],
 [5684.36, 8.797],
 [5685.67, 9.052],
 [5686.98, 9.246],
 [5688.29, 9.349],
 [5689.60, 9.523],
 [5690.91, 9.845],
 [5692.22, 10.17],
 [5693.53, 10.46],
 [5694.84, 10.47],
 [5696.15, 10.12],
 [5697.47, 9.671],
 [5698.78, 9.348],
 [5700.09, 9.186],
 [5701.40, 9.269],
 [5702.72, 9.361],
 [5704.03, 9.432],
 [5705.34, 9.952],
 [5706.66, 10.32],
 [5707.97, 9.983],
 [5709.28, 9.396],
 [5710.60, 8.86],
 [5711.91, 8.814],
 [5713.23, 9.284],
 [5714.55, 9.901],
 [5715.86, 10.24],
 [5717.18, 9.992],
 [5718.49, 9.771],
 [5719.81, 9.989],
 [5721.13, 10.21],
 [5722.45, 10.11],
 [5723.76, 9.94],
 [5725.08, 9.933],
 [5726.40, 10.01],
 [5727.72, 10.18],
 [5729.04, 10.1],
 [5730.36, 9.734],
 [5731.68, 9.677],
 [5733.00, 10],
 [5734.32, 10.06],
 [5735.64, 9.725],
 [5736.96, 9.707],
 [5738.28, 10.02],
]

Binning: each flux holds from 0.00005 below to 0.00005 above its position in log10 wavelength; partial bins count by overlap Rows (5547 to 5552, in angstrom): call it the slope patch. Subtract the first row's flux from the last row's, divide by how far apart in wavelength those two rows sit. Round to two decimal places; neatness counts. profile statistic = -0.10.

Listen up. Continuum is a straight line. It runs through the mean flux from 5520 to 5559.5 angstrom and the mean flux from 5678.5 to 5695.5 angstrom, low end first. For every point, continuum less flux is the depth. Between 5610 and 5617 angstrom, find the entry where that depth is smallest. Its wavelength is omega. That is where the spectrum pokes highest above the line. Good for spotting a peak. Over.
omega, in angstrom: 5612.83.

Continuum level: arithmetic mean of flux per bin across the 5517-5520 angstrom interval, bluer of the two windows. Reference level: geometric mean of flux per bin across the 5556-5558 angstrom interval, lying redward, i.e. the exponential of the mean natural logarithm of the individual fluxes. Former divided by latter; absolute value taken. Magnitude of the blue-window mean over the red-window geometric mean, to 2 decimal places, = 0.94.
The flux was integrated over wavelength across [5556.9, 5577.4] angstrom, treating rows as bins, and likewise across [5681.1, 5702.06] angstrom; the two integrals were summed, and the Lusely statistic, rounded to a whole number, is 393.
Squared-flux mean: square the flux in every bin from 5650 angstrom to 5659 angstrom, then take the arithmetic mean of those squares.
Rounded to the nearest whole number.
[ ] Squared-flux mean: 106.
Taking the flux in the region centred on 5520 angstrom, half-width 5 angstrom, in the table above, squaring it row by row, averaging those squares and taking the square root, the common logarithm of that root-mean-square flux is 0.98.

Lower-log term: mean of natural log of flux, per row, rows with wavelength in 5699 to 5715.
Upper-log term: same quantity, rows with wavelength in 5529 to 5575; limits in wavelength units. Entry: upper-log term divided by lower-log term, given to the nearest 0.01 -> 1.01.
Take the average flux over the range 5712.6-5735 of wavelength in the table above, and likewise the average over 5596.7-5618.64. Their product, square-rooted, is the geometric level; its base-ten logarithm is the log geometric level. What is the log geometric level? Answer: 1.00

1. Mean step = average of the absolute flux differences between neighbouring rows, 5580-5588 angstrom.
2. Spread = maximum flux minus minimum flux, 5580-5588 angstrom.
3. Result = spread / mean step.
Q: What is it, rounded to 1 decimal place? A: 3.3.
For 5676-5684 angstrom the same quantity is 5.0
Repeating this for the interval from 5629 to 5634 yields 2.1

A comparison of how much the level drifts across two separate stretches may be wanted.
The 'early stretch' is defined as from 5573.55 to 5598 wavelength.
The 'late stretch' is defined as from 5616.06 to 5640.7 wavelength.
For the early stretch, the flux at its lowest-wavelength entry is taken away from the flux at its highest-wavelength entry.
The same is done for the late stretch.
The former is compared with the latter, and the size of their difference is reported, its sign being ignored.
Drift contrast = 0.19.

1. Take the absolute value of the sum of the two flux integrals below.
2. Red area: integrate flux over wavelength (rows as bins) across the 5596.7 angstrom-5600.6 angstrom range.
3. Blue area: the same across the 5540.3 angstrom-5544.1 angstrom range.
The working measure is 76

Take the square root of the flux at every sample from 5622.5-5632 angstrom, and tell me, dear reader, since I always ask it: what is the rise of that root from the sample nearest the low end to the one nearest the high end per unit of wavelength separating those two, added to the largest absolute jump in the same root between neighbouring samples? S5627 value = 0.08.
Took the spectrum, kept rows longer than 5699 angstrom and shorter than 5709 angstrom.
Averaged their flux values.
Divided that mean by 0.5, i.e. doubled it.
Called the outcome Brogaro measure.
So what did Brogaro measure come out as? 19.3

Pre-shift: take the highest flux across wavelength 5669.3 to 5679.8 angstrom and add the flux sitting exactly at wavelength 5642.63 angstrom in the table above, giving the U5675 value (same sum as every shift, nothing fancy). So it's 21.0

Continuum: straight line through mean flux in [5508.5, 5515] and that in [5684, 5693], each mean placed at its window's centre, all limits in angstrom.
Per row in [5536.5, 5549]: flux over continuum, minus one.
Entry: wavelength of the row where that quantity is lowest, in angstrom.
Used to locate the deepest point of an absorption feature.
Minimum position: 5537.09 angstrom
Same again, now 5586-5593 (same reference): 5589.61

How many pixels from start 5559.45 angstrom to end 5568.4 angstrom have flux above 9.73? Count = 0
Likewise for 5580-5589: 0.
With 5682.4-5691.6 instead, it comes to 1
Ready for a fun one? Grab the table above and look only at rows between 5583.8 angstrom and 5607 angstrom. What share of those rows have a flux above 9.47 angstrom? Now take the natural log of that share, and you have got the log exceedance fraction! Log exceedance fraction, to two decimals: -1.50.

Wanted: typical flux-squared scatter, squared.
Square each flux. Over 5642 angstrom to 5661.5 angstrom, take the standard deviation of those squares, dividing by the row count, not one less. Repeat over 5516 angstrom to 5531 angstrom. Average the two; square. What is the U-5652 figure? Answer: 44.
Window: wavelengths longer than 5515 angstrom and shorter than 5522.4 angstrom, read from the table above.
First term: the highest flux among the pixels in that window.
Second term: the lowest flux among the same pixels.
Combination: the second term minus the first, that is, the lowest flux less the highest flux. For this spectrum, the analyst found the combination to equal -0.3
